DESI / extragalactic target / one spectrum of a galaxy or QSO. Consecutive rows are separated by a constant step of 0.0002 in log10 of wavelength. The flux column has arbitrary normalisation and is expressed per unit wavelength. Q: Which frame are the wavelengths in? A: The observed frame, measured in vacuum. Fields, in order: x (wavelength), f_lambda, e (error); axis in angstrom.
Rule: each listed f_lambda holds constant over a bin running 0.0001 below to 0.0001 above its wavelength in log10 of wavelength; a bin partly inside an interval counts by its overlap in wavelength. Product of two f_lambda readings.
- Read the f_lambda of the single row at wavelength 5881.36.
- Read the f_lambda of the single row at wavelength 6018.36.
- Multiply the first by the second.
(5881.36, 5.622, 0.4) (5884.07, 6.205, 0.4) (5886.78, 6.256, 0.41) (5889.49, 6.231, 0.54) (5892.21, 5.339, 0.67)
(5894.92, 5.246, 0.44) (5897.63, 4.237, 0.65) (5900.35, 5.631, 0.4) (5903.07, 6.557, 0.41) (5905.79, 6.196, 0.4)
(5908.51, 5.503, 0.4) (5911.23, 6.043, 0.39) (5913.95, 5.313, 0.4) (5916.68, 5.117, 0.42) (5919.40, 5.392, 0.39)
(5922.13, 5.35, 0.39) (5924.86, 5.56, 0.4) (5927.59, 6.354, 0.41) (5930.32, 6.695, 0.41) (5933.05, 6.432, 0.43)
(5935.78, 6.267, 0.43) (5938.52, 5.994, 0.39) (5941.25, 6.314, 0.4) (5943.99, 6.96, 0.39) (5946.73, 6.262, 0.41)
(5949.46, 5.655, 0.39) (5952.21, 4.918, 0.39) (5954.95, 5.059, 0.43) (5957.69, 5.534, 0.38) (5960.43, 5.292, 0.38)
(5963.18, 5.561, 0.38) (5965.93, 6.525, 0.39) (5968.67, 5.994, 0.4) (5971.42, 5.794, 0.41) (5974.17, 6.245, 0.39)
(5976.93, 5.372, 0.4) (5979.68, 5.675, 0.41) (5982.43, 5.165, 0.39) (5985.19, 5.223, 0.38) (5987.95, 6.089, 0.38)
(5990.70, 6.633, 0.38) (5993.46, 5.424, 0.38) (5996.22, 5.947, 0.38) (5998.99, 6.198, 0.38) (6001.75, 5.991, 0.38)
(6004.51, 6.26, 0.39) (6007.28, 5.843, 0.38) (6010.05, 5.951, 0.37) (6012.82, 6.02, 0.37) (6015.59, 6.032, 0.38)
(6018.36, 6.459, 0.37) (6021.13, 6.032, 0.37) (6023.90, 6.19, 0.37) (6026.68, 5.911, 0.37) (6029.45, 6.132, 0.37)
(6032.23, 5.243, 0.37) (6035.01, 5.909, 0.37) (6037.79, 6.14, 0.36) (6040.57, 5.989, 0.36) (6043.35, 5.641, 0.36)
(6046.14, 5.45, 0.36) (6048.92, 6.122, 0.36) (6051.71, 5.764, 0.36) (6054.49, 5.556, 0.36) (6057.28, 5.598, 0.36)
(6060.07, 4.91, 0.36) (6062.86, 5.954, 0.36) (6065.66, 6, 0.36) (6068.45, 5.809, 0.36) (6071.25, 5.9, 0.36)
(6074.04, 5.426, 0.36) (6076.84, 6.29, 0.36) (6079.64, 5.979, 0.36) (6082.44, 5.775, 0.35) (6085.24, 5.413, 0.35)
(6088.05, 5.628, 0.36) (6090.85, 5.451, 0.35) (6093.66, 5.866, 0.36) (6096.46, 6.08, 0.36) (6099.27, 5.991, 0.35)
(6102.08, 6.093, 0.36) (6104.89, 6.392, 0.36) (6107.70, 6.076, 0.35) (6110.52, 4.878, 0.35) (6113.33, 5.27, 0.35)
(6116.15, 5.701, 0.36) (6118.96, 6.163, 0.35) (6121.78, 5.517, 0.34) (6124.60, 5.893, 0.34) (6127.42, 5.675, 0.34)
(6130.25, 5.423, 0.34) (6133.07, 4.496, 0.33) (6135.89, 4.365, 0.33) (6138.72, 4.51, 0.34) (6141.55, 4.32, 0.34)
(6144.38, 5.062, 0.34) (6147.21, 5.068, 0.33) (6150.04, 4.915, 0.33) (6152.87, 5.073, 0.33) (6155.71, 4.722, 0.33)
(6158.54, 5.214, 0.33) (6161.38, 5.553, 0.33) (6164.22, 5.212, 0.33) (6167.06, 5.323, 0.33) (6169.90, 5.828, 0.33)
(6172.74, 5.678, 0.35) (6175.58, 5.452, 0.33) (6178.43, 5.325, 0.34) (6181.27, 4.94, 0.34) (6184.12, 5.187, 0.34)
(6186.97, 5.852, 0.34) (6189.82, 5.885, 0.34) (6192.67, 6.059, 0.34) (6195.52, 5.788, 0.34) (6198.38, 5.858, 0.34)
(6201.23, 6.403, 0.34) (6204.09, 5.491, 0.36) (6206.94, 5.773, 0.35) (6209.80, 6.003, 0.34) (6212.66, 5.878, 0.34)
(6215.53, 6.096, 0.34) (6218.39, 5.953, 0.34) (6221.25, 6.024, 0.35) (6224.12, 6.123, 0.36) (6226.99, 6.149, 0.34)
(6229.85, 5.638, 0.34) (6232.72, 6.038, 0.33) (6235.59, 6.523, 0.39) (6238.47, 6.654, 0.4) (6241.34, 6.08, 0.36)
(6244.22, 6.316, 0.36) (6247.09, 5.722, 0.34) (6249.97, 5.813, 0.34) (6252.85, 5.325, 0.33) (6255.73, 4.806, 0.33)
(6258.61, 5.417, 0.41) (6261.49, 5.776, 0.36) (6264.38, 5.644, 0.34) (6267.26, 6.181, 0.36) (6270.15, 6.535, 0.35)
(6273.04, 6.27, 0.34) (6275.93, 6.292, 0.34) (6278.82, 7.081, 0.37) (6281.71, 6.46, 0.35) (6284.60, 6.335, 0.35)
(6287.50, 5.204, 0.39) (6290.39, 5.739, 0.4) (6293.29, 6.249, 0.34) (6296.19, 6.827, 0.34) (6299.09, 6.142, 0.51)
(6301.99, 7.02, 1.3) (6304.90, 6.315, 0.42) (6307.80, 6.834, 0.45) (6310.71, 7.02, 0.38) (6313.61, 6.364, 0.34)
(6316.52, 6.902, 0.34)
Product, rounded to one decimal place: 36.3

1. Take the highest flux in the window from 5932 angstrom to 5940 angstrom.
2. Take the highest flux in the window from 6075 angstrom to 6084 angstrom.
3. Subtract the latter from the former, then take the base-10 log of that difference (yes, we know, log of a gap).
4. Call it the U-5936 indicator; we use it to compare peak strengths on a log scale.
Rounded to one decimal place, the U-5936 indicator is -0.8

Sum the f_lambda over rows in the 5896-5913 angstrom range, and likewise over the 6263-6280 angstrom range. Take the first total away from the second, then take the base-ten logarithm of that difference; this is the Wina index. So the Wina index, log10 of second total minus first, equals 0.58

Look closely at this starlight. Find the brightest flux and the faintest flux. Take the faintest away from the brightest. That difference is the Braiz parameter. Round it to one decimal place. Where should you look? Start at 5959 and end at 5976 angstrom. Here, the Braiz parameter 1.2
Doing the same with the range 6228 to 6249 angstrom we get 1.0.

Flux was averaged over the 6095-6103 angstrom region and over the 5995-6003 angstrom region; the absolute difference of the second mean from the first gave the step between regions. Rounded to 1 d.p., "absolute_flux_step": 0.0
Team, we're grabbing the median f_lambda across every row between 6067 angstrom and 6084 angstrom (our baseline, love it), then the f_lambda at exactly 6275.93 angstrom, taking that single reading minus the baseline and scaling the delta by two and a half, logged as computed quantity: 1.1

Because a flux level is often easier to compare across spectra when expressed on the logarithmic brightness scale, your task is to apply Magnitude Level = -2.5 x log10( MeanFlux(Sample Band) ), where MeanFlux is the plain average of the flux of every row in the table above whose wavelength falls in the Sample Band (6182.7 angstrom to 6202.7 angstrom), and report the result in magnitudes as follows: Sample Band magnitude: -1.92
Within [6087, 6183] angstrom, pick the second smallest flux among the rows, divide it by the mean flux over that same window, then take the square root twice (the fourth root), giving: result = 0.949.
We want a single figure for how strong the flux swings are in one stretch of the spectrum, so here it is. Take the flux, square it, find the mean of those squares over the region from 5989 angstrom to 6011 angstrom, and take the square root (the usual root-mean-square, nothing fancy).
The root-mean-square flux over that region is 6.0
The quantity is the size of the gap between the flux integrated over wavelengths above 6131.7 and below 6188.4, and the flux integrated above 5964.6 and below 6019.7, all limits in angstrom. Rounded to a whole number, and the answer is 38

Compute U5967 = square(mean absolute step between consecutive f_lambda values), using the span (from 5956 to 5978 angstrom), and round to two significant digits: 0.25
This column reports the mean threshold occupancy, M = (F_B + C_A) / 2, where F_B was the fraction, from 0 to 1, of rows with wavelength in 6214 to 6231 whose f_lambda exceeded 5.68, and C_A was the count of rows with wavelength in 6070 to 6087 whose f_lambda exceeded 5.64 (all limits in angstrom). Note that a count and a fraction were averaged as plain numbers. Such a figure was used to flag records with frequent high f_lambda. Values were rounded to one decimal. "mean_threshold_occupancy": 2.4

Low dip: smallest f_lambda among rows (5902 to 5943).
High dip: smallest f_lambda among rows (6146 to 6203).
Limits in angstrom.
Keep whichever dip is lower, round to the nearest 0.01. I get 4.72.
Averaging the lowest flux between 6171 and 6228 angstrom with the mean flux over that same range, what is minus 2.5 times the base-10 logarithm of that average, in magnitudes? -1.82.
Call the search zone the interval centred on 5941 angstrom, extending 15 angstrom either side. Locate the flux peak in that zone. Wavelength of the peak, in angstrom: 5943.99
